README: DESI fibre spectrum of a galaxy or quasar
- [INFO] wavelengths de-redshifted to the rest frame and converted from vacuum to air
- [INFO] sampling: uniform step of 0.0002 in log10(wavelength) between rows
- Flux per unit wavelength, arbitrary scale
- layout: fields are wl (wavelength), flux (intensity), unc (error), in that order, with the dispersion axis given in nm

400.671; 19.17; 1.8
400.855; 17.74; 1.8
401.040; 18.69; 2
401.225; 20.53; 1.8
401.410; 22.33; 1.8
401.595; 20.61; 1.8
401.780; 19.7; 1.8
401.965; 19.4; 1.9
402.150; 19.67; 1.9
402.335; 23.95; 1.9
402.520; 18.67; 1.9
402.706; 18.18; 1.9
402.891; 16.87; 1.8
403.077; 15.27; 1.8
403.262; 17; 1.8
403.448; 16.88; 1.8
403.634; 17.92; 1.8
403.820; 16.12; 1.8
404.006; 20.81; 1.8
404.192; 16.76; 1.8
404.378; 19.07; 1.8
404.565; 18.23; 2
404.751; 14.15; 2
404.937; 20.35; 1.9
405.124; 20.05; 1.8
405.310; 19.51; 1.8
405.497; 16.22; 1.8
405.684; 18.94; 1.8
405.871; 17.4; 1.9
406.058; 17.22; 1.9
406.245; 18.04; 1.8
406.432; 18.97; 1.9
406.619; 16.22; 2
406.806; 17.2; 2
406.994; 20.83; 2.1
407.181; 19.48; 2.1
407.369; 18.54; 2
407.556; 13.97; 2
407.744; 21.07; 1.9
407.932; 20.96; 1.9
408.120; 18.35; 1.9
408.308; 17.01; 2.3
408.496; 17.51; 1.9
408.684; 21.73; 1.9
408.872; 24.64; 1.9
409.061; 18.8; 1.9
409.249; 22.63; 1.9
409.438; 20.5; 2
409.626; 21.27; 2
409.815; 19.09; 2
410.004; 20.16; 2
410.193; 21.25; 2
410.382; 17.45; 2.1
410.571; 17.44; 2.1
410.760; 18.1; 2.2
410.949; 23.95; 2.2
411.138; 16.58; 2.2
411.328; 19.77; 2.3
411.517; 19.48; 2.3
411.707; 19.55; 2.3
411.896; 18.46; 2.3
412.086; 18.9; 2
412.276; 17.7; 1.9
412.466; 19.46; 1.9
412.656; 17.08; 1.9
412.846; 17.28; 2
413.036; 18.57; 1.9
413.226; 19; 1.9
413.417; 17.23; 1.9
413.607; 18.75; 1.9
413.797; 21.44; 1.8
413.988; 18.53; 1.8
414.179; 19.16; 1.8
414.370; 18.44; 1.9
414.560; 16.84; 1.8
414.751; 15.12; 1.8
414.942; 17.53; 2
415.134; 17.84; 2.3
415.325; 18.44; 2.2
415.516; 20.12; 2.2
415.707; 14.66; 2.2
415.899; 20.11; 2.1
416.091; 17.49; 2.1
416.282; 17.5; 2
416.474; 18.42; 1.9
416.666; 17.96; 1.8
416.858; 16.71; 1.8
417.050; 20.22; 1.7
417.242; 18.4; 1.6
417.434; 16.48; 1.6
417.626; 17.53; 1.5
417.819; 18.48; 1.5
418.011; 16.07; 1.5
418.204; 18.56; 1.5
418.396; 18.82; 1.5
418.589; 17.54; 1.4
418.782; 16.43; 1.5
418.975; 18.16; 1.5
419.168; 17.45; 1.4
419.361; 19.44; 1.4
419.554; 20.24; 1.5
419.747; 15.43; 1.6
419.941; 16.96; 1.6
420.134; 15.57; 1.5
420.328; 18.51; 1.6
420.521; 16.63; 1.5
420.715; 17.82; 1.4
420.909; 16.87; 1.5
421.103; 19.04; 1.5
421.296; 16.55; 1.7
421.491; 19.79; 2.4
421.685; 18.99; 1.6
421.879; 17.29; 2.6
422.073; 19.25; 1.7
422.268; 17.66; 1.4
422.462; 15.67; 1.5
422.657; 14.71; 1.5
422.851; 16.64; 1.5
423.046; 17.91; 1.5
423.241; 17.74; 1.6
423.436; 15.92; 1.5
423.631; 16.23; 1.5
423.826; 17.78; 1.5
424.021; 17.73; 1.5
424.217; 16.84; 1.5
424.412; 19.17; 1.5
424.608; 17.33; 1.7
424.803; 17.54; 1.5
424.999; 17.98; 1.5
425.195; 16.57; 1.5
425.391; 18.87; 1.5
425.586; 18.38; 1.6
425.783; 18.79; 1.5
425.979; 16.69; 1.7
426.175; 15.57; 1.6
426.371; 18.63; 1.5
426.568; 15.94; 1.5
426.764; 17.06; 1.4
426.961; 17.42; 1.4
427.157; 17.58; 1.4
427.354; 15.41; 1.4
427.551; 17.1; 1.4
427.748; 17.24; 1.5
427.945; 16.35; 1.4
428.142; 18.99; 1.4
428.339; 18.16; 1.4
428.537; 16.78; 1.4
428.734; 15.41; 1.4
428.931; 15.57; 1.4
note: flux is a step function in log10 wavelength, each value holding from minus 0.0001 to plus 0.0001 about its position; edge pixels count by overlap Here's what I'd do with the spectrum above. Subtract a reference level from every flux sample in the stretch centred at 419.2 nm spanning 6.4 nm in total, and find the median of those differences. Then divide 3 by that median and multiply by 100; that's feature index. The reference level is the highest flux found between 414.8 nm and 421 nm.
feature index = -116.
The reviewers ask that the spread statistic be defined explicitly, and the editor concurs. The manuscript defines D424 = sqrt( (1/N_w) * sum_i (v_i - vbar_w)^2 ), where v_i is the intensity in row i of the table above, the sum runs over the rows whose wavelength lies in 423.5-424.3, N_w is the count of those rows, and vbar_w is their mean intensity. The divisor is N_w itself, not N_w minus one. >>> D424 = 0.6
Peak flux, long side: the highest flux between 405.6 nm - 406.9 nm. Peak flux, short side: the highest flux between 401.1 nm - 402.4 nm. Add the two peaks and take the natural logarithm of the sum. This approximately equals 3.76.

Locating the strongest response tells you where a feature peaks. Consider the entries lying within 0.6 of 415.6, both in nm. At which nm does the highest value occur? 415.516 nm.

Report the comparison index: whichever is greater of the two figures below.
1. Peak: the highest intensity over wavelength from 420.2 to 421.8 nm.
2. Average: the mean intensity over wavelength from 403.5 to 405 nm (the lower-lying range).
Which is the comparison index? 19.8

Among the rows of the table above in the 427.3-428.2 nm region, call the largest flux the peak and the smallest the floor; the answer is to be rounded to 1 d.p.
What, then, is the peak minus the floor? 3.6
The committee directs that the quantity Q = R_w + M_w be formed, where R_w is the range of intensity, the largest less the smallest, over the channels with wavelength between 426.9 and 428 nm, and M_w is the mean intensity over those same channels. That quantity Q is 19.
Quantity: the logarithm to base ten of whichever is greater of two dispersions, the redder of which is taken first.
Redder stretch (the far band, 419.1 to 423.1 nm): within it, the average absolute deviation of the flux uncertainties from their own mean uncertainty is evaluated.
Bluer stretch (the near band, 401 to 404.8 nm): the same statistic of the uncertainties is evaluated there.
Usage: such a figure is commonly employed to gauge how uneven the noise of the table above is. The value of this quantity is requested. -0.73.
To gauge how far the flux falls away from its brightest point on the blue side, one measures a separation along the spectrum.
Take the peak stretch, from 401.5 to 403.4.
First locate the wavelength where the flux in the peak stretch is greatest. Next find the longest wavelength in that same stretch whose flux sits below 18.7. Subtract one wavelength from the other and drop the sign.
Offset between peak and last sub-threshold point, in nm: 0.93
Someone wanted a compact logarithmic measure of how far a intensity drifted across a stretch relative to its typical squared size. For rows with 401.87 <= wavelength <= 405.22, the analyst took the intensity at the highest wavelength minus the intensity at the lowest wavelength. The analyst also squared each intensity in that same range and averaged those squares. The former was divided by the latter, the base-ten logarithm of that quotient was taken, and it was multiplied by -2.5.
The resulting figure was 6.8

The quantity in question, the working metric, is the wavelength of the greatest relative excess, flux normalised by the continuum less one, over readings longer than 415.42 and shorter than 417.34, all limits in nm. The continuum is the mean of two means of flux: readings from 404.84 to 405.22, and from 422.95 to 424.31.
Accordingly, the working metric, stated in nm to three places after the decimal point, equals 417.050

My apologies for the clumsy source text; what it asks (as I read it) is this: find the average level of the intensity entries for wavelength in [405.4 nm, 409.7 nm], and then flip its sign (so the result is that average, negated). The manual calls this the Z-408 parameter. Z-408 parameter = -19.0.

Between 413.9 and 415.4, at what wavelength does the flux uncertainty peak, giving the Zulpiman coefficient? 415.134 nm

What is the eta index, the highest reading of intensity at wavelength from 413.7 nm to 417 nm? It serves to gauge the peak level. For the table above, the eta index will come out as 21.44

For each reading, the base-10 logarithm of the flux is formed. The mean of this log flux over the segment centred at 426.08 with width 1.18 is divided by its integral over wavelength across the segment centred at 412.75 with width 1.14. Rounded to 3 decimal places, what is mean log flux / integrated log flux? 0.862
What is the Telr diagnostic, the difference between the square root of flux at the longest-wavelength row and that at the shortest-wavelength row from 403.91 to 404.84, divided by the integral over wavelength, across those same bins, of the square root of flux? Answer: -0.204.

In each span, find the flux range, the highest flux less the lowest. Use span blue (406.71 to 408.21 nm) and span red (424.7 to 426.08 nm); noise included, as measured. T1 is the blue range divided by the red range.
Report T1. 3.1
